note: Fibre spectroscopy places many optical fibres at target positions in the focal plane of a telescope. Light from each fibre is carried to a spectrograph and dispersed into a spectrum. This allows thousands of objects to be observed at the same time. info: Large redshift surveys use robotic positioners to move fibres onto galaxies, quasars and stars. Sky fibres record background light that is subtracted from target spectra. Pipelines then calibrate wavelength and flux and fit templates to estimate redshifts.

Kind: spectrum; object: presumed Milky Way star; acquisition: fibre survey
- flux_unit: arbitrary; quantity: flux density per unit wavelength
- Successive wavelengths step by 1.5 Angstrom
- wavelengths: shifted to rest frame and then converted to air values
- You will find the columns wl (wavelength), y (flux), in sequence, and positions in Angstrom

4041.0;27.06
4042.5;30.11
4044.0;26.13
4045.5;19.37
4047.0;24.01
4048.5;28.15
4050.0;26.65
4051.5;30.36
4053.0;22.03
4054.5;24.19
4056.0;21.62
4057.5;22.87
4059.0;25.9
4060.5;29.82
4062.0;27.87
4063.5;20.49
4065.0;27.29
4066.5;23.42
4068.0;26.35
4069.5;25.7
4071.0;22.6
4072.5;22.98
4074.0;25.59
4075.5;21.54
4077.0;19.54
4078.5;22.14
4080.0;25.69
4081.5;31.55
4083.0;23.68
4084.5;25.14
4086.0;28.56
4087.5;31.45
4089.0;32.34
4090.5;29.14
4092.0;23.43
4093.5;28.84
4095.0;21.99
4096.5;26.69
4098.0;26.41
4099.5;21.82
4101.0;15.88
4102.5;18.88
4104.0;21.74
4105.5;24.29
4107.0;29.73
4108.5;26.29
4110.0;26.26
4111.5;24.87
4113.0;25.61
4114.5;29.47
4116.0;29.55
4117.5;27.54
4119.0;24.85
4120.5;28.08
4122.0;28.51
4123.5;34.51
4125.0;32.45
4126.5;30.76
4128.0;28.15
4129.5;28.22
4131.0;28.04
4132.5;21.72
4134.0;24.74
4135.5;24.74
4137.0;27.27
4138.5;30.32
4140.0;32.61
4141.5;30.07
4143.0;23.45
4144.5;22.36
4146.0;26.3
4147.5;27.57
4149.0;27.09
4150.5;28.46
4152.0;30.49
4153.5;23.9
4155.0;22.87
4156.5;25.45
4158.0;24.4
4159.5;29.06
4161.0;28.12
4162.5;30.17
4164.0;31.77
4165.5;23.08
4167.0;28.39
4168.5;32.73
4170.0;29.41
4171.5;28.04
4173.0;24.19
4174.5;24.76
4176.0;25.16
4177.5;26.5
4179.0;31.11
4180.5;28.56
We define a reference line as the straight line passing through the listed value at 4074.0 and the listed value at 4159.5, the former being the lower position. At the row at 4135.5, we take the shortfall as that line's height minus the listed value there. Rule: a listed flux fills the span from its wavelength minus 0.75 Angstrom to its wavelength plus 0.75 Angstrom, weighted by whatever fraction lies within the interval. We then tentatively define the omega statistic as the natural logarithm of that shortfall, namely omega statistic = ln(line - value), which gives 1.2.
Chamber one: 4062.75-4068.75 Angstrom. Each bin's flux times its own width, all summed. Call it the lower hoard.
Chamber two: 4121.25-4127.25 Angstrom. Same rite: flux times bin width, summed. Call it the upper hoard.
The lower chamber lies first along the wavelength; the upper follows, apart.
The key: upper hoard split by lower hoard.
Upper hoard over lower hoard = 1.294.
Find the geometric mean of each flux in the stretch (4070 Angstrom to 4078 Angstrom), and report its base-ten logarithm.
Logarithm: 1.35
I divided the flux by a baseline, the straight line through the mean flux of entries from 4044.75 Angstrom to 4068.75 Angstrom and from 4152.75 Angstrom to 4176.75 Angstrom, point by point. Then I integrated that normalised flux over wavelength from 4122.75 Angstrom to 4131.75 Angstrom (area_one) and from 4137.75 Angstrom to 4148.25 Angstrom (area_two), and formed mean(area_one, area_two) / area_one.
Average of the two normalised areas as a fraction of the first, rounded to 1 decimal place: 1.0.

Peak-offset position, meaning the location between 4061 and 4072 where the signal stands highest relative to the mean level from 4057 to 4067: 4062.0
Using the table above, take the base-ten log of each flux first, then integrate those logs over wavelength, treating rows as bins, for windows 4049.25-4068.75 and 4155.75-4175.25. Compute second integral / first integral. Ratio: 1.03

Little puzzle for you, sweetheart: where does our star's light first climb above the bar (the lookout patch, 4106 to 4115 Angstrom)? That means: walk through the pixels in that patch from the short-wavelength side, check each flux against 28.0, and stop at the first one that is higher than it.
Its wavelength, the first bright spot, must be 4107.0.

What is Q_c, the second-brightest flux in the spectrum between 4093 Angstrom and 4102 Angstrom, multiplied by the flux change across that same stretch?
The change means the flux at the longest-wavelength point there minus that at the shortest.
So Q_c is -346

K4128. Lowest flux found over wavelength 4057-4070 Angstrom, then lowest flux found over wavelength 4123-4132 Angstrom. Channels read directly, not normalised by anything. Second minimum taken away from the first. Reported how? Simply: -8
